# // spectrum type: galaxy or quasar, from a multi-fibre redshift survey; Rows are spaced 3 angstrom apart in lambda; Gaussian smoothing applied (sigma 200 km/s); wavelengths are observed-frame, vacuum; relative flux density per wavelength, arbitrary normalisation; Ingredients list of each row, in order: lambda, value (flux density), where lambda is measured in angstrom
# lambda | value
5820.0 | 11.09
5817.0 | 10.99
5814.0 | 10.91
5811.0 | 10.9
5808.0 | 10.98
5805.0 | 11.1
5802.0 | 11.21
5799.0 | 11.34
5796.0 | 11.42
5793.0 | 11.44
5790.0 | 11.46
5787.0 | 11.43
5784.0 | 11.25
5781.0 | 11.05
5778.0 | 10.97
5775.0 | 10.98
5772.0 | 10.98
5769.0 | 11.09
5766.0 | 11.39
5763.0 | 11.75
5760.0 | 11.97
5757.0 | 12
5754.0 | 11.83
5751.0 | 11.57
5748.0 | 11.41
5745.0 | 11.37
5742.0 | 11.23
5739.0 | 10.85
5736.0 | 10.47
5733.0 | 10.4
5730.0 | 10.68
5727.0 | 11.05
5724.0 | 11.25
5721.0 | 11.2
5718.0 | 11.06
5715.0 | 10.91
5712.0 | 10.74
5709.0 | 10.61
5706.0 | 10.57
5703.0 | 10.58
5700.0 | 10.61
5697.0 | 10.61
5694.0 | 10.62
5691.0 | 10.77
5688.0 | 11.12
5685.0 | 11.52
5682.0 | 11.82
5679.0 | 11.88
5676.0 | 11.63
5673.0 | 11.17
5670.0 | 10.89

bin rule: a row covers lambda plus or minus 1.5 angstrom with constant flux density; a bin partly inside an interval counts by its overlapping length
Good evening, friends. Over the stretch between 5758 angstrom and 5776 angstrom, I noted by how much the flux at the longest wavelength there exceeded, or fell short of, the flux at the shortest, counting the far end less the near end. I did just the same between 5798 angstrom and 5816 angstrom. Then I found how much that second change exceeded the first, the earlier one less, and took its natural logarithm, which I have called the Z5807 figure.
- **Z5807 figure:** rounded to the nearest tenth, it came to -0.6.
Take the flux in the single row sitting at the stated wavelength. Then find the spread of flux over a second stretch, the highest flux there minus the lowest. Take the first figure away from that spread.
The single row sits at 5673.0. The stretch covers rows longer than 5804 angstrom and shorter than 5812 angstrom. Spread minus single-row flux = -11.0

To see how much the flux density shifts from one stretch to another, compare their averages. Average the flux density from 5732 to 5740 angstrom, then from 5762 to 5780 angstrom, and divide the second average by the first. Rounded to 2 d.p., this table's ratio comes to 1.06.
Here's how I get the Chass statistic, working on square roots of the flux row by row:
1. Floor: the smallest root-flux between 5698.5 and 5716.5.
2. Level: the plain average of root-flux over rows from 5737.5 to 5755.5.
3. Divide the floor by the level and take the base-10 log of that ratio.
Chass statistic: -0.016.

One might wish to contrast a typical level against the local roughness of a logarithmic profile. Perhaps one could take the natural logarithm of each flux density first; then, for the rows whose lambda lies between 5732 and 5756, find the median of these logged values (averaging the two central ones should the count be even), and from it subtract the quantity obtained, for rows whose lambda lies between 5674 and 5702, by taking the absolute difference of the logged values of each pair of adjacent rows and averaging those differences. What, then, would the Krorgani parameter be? 2.408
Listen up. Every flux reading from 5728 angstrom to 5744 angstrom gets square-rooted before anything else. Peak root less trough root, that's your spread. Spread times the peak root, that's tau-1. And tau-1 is 0.42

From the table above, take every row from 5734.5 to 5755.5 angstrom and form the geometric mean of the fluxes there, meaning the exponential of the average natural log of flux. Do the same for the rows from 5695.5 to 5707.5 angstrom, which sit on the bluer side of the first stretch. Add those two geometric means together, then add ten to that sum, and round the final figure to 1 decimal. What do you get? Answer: 31.8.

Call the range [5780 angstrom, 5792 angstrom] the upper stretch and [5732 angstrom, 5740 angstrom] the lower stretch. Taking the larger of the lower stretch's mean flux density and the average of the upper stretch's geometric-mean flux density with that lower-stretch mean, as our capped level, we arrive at 10.9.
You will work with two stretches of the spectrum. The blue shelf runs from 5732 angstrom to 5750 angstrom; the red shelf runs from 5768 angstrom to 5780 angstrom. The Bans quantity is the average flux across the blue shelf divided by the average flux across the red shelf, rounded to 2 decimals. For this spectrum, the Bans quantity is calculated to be 1.00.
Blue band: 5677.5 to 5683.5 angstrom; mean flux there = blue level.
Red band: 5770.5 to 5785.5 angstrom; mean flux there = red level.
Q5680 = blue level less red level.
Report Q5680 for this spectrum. 0.8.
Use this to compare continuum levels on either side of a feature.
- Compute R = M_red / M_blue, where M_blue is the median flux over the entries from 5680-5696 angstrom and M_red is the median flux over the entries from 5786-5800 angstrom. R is 1.03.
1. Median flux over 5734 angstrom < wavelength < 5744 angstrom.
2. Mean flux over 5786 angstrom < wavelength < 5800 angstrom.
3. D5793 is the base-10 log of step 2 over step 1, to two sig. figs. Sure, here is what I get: 0.022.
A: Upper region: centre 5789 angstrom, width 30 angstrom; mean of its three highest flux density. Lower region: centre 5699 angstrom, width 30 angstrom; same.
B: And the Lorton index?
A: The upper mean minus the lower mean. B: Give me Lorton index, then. 0.3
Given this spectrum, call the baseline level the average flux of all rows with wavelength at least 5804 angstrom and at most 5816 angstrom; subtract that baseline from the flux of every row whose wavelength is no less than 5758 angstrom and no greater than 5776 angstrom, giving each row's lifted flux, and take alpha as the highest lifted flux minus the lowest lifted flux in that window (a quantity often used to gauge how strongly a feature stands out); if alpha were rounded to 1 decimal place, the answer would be 1.0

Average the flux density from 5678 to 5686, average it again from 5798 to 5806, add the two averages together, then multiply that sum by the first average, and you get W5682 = 270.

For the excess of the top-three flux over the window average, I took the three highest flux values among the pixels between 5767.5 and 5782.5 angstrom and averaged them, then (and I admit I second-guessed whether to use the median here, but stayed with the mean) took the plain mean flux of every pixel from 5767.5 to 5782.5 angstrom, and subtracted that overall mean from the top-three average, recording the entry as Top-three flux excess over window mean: 0.03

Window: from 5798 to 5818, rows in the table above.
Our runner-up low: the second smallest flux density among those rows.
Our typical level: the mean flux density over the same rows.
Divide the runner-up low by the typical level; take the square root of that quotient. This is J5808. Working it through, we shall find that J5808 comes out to 0.993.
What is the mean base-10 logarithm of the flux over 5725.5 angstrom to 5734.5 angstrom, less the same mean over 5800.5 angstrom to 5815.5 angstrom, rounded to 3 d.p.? -0.013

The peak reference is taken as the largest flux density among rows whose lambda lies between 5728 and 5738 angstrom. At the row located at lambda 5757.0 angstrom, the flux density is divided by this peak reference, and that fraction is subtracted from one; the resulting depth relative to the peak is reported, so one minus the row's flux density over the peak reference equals -0.12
